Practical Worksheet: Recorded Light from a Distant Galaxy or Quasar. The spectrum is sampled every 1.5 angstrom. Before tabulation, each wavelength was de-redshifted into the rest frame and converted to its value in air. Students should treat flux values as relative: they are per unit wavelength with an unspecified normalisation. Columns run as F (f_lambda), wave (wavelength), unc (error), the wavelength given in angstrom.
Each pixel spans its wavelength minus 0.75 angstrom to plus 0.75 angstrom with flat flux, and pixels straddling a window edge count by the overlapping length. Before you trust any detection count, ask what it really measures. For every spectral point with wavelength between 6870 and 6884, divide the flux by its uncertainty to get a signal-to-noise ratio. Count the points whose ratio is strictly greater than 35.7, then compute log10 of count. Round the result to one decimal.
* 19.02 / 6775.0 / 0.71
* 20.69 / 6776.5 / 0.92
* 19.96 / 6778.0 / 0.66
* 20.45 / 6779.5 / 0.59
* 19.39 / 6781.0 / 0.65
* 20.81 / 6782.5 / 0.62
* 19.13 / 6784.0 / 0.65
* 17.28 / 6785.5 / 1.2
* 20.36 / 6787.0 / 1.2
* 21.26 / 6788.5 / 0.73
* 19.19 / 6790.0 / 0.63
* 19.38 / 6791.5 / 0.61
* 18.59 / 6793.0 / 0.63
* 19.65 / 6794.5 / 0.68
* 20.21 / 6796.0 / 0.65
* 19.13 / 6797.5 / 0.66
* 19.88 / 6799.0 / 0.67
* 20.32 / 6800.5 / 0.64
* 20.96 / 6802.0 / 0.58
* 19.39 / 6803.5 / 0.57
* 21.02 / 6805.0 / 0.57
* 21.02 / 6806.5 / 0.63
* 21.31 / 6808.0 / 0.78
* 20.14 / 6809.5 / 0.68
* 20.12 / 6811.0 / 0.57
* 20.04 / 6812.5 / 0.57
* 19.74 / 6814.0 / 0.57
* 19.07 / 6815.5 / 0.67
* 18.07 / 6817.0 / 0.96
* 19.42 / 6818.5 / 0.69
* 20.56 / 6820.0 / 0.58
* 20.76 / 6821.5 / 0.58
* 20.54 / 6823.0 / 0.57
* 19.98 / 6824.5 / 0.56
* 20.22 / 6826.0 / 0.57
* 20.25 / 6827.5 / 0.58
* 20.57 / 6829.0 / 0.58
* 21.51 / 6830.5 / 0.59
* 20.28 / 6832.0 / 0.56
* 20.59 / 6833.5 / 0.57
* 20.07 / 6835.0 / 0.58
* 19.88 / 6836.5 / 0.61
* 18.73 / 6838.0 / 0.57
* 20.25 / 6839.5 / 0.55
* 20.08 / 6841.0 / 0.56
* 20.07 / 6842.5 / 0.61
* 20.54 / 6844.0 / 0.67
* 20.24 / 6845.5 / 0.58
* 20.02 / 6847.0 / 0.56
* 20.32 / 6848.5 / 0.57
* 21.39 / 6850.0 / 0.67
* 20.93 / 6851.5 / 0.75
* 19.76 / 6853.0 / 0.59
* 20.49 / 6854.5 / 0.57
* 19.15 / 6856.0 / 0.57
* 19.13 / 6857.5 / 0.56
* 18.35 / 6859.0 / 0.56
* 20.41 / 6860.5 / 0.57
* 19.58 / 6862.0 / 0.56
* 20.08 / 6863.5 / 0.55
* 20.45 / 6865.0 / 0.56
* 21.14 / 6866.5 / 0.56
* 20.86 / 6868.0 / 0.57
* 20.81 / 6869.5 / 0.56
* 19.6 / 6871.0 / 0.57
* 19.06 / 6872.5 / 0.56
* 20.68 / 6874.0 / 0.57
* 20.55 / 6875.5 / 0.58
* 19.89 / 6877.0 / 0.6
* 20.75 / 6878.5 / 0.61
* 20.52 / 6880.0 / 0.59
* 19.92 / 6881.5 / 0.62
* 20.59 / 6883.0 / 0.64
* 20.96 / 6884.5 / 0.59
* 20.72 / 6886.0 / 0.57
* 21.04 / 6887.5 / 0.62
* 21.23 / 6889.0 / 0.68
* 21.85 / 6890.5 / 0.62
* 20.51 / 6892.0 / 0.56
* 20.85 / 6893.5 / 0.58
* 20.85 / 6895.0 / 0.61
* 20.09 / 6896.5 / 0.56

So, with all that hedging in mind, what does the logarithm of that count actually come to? 0.0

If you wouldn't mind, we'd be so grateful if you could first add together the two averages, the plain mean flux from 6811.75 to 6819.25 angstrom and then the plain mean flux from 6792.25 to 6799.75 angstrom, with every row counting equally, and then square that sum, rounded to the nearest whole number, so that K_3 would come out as 1502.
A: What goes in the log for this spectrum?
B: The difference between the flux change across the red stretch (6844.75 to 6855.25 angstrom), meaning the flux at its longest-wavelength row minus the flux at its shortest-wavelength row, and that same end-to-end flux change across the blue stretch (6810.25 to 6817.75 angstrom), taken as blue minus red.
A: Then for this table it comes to -2.3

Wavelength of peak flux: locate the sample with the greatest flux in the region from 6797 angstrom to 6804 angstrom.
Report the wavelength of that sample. 6802.0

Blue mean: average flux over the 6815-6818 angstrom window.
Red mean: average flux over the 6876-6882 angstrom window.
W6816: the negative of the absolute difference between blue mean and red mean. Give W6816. -1.7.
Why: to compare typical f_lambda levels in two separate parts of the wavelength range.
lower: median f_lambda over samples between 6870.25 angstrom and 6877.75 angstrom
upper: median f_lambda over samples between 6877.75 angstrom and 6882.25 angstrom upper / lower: 1.03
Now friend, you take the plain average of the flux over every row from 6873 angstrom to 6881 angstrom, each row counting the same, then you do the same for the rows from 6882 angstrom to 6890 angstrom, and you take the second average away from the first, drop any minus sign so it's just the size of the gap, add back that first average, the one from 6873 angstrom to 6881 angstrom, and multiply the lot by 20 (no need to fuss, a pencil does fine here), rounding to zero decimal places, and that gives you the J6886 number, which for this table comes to 418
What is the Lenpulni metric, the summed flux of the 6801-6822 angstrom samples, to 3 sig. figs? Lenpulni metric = 282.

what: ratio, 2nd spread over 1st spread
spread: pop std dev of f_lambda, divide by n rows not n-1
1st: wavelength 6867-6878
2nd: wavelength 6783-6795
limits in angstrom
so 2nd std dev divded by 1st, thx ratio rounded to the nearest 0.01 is 1.71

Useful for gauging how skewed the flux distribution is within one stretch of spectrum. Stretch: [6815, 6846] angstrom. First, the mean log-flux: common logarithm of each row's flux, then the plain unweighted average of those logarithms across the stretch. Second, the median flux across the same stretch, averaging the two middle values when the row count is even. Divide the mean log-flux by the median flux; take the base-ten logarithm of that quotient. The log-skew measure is -1.191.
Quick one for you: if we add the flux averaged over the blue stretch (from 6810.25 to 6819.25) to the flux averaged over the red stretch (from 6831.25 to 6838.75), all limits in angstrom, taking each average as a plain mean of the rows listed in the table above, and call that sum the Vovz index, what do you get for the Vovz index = 39.3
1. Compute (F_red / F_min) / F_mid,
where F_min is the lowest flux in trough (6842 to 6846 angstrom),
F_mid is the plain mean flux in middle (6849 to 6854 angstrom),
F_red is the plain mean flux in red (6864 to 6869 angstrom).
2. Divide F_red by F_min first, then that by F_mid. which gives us 0.0501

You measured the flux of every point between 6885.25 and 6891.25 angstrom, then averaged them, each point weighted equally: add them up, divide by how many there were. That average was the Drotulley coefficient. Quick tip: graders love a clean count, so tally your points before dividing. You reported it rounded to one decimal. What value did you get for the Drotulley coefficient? 21.2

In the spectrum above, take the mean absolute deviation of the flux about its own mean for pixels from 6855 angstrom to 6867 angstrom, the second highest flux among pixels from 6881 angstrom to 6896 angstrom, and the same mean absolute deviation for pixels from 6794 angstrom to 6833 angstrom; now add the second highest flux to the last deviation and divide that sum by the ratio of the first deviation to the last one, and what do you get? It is 17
